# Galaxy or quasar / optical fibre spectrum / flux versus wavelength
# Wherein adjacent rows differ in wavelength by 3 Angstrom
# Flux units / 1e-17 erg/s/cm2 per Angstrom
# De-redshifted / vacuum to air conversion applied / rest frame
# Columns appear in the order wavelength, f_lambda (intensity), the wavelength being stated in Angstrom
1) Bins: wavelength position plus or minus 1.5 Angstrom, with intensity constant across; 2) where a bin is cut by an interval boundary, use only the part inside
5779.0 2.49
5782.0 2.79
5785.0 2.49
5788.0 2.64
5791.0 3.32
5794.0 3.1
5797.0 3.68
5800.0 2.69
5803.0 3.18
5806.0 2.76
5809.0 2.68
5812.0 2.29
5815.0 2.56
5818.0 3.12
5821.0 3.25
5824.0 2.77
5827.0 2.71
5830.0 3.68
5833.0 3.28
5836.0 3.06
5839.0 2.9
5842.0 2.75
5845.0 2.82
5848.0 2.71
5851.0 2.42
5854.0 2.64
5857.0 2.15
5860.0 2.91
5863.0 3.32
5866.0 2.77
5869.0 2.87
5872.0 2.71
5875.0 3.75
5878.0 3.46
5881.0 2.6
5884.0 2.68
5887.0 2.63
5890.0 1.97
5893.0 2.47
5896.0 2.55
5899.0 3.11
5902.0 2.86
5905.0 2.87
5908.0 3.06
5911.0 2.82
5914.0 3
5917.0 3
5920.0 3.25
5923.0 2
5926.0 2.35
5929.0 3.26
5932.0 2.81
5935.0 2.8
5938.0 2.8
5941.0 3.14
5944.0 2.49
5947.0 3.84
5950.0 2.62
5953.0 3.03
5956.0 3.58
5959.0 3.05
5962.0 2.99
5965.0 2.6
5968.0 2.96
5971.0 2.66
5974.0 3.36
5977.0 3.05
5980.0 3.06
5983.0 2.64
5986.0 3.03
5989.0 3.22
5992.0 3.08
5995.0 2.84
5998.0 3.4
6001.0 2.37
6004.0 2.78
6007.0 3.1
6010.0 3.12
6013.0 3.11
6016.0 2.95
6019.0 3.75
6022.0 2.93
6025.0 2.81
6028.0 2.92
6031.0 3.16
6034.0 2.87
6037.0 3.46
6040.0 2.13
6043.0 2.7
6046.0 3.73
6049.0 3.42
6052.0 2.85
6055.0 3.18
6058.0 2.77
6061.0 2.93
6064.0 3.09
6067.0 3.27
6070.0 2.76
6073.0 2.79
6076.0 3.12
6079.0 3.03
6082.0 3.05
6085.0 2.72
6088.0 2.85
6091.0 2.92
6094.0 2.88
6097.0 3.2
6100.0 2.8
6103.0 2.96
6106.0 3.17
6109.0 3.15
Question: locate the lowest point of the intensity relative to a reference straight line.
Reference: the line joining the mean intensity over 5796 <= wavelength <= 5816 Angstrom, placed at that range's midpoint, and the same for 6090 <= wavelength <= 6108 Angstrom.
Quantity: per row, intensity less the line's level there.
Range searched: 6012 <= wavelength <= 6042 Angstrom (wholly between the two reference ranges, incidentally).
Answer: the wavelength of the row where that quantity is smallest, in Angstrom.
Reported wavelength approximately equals 6040.0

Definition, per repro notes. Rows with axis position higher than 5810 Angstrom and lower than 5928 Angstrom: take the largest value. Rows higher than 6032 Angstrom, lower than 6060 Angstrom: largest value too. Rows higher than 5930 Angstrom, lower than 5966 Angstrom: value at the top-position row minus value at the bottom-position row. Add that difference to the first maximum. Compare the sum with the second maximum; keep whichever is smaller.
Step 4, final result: 3.5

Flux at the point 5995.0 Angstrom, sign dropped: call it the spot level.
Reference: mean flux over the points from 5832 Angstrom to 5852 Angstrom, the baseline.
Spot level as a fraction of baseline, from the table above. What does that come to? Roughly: 1.00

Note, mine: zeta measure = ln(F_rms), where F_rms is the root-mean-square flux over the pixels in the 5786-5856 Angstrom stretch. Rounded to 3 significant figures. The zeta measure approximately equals 1.08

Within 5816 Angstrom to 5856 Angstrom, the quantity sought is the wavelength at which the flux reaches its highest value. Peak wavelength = 5830.0 Angstrom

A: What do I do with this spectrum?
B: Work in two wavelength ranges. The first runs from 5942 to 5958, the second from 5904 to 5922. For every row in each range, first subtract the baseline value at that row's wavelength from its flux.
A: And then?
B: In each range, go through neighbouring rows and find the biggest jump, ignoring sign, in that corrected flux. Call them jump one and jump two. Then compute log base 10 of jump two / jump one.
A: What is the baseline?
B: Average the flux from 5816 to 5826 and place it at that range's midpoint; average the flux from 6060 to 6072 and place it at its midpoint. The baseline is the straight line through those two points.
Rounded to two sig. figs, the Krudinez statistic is -0.73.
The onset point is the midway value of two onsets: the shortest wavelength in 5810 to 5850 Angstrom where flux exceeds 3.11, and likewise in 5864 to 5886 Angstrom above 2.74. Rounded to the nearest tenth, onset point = 5842.0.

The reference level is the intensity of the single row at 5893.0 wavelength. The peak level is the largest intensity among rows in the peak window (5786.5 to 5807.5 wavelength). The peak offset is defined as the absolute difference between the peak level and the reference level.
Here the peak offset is 1.2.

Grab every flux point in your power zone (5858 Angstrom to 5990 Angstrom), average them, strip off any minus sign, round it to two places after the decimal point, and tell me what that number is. 2.91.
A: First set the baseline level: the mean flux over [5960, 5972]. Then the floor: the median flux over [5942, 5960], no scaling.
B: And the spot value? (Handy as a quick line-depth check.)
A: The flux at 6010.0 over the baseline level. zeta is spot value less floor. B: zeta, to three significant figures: -1.93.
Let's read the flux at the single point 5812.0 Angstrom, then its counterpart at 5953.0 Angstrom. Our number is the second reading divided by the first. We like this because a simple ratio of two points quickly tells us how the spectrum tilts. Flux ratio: 1.32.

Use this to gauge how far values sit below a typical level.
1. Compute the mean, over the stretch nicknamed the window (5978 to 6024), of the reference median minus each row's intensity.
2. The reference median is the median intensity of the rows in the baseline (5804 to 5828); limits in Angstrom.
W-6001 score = -0.29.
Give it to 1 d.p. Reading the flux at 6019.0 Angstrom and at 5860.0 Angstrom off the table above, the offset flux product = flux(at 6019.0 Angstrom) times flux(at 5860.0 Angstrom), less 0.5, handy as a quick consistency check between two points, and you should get 10.4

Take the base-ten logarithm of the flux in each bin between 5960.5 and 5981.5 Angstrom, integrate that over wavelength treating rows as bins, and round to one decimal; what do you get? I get 9.8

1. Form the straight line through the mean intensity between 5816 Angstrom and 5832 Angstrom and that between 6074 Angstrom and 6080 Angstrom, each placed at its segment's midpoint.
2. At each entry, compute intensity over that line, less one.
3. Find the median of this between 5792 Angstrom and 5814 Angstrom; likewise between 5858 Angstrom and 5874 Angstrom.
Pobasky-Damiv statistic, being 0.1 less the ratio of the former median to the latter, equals -1.4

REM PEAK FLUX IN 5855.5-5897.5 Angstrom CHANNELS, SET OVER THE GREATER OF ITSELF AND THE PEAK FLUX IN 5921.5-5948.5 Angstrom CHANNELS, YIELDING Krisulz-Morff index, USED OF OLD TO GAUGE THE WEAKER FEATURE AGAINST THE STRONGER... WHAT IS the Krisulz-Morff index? 0.98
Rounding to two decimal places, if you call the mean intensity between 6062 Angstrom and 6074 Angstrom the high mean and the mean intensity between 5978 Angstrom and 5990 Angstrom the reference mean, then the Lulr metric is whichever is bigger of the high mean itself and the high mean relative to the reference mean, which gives 2.98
